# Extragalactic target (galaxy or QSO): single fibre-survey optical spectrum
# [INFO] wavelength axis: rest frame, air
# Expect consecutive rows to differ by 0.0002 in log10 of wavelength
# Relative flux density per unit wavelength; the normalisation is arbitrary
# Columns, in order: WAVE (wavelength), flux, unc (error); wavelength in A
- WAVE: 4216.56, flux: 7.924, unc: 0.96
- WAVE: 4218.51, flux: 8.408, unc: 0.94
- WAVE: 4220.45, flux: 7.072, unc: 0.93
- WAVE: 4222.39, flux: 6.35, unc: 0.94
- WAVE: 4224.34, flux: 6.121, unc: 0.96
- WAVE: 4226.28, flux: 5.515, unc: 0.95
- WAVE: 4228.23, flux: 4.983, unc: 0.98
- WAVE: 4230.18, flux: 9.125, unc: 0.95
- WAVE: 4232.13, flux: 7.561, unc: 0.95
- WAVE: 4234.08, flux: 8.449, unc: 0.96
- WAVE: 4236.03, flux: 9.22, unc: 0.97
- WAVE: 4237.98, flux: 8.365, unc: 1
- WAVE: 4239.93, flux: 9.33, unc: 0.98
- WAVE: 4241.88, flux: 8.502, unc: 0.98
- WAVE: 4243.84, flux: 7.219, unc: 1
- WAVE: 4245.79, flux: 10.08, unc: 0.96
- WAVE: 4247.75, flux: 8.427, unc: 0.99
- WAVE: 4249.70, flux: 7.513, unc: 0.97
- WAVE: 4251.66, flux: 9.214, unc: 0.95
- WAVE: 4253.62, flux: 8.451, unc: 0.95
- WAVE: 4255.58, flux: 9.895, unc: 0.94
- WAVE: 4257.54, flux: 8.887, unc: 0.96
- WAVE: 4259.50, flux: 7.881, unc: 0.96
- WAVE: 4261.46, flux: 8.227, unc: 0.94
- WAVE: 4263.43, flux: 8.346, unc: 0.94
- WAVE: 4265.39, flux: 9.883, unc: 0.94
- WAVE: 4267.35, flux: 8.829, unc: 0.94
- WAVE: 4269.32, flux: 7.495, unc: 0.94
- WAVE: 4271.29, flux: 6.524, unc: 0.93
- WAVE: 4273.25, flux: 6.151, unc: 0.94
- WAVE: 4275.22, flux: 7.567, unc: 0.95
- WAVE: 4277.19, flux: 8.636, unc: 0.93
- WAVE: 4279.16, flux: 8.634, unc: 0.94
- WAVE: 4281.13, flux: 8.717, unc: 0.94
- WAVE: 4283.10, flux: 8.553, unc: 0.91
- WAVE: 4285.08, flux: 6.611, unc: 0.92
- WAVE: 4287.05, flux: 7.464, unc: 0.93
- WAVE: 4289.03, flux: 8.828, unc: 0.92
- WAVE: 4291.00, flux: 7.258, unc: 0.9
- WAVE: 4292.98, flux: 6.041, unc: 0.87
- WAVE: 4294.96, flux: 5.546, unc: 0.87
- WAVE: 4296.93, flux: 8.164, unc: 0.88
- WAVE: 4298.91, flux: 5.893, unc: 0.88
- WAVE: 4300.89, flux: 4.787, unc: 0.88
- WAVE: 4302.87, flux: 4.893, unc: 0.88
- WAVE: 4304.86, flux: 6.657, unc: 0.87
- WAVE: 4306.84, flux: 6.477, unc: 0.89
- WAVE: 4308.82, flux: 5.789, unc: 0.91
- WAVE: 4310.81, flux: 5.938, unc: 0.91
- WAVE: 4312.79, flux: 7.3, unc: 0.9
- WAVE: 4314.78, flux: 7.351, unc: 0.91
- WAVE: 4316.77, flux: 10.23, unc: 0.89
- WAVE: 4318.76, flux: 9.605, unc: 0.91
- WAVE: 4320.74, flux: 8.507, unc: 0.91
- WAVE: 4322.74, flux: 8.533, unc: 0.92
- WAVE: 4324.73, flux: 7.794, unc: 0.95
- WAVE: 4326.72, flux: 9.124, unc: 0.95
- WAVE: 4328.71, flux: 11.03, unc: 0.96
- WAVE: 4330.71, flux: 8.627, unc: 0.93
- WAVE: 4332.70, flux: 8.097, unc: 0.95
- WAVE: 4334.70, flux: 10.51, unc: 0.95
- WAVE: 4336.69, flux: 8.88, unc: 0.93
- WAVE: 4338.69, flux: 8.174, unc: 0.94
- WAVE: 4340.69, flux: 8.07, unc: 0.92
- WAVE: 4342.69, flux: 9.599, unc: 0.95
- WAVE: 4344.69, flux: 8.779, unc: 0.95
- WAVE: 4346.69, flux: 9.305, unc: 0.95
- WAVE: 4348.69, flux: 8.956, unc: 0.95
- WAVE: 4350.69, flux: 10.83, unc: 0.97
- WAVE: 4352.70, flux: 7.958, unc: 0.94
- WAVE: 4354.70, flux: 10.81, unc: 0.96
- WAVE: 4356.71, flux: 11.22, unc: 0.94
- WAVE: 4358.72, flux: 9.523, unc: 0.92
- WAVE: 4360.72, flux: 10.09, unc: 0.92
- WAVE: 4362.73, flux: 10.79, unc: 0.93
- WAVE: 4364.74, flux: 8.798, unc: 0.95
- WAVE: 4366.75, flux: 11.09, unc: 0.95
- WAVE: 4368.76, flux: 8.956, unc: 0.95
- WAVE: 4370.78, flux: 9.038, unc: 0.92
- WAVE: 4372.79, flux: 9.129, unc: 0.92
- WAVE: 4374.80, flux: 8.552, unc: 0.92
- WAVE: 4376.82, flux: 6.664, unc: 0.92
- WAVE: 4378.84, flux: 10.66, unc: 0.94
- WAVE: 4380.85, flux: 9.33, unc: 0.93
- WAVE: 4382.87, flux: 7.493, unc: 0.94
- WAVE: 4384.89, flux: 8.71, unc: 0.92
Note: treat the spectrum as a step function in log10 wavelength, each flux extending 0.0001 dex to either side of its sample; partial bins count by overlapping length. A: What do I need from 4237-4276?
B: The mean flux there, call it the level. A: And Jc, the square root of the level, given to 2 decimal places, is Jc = 2.89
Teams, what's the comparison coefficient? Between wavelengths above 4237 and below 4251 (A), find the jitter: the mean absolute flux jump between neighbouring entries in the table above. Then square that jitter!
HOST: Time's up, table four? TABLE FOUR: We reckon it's 2.0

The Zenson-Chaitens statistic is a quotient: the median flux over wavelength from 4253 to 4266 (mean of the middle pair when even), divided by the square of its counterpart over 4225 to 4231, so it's 0.28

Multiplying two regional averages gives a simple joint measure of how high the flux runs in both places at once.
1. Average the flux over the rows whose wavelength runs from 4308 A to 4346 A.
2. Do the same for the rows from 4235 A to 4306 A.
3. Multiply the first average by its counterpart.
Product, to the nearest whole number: 67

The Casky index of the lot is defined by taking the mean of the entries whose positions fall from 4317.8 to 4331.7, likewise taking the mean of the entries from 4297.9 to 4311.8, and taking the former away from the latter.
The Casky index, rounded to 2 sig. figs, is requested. -3.3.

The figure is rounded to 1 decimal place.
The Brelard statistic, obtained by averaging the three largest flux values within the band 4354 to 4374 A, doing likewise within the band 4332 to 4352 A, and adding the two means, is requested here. 21.4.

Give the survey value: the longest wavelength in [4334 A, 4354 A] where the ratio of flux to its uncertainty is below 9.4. 4352.70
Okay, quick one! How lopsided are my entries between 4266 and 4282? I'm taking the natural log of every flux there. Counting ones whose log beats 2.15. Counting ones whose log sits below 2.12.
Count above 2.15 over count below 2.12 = 1.0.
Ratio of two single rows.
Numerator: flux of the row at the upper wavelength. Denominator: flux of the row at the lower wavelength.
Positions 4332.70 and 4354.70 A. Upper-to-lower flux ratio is 1.3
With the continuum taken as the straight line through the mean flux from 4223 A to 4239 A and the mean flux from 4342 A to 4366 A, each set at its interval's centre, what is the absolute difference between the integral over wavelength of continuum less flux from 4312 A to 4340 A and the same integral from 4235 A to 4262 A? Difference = 35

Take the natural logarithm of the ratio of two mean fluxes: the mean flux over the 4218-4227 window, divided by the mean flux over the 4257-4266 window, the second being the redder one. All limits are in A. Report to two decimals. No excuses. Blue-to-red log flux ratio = -0.26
